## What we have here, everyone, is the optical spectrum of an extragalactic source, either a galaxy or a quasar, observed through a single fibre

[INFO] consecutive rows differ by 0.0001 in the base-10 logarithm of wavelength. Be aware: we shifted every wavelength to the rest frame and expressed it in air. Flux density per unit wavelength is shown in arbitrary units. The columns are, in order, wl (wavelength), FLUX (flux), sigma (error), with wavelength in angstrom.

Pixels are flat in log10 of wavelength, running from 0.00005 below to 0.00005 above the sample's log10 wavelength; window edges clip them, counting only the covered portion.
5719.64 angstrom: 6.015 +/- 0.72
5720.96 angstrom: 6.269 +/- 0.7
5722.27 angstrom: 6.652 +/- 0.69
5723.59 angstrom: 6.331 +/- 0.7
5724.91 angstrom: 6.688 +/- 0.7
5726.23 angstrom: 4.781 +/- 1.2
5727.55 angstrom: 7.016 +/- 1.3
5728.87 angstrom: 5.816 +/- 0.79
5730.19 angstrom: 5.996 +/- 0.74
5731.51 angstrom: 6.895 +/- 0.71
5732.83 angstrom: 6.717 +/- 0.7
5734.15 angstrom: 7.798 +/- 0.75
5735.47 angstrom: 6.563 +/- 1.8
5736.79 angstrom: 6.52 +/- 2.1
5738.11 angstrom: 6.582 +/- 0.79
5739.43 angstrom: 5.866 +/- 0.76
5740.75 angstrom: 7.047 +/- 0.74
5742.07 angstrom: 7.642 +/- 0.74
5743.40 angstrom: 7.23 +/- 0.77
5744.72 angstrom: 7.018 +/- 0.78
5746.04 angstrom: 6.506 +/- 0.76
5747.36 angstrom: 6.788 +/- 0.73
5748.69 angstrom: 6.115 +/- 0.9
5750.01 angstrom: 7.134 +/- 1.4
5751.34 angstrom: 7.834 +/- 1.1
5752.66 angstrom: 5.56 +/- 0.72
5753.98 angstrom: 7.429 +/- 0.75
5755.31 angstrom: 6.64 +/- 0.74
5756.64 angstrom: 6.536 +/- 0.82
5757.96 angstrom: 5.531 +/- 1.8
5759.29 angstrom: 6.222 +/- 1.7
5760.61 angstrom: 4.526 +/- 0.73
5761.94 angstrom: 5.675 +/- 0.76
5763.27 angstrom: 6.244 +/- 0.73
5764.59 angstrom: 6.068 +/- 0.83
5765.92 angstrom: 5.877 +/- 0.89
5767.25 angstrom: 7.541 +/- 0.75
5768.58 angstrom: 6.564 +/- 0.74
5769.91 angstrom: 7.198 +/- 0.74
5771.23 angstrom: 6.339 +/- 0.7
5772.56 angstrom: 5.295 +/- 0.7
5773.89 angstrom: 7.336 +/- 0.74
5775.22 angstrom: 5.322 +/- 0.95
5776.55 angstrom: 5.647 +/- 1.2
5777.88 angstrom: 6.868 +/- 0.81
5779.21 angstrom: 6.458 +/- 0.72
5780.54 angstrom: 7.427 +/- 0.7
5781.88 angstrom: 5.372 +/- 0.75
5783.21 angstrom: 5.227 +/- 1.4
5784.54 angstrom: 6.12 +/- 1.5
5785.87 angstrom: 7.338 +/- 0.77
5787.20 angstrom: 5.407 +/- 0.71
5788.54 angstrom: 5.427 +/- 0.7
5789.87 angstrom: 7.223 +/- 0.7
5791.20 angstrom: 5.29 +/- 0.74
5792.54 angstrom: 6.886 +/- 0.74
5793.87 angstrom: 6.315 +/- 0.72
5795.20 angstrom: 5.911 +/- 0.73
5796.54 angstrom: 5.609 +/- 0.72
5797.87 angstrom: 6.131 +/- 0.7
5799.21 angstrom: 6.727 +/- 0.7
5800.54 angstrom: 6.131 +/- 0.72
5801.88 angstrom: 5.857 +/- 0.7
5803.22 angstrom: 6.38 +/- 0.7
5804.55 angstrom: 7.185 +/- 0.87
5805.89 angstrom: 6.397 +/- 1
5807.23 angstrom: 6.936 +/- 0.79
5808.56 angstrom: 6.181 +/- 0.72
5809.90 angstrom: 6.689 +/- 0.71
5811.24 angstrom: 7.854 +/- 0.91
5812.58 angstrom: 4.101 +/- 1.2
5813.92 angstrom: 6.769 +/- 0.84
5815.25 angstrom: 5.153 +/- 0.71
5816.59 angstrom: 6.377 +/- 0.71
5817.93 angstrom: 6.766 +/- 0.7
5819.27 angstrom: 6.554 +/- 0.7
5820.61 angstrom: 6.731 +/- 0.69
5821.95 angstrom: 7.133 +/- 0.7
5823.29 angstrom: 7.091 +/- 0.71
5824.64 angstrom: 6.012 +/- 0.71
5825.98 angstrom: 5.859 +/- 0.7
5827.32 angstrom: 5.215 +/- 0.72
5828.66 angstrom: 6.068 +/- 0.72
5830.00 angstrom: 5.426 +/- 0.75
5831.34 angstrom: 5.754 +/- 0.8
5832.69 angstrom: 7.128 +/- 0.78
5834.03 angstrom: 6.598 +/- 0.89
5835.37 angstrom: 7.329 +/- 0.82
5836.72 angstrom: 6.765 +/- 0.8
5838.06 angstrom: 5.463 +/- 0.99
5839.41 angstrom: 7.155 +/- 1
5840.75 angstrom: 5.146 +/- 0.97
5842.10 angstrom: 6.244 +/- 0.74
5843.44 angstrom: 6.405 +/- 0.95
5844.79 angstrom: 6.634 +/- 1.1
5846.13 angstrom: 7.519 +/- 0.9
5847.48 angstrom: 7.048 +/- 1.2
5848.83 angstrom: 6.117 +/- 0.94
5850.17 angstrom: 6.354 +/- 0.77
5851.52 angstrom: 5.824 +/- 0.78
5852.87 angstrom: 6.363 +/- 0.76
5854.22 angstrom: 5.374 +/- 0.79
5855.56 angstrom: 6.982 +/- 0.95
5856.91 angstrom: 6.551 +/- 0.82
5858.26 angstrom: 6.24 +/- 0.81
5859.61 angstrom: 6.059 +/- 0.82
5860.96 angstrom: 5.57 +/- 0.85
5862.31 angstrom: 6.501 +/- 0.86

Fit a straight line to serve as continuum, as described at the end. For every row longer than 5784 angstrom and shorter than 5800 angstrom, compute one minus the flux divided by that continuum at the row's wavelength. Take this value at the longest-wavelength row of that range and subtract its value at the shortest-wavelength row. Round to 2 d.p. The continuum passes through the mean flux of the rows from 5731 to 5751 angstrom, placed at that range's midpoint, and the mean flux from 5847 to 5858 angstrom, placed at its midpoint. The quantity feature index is -0.10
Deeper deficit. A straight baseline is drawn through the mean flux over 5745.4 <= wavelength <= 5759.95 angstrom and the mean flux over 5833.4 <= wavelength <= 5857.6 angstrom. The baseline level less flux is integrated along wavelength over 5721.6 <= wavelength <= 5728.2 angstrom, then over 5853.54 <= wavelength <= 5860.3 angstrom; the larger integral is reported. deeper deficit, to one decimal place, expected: 2.1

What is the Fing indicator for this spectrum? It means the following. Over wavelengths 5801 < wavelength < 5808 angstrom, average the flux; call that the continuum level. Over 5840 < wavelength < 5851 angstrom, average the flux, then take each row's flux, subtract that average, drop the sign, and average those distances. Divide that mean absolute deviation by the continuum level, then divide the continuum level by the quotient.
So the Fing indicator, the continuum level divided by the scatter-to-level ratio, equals 90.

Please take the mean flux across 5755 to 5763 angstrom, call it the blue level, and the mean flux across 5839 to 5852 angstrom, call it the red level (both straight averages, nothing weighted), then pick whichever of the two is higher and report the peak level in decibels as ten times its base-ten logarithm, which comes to 8.09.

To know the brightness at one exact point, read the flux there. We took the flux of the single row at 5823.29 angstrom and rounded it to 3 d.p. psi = 7.091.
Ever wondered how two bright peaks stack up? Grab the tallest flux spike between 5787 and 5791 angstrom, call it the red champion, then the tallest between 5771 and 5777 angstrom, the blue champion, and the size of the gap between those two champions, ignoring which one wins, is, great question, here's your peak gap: 0.11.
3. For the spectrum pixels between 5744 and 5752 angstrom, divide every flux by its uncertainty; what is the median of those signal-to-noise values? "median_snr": 7.8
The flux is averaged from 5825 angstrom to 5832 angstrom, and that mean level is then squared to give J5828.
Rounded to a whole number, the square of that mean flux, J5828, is 32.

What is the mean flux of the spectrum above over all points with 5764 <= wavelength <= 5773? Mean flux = 6.4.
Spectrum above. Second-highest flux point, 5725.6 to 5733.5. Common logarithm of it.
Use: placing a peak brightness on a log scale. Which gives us 0.84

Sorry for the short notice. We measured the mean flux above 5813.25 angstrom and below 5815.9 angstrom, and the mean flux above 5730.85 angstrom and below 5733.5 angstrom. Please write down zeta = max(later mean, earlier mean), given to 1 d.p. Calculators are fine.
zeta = 6.8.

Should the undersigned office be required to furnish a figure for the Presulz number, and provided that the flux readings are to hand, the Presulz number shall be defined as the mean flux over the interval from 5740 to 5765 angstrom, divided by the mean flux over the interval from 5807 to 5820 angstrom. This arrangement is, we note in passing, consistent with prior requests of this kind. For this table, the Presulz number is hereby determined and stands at 1.03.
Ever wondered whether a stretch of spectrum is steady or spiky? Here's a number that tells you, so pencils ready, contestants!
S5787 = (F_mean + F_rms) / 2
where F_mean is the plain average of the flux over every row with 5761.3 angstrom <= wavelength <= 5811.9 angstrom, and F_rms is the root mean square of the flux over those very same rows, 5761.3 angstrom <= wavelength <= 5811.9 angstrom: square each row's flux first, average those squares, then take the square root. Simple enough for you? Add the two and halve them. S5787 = 6.3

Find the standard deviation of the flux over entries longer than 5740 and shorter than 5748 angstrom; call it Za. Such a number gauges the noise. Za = 0.4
